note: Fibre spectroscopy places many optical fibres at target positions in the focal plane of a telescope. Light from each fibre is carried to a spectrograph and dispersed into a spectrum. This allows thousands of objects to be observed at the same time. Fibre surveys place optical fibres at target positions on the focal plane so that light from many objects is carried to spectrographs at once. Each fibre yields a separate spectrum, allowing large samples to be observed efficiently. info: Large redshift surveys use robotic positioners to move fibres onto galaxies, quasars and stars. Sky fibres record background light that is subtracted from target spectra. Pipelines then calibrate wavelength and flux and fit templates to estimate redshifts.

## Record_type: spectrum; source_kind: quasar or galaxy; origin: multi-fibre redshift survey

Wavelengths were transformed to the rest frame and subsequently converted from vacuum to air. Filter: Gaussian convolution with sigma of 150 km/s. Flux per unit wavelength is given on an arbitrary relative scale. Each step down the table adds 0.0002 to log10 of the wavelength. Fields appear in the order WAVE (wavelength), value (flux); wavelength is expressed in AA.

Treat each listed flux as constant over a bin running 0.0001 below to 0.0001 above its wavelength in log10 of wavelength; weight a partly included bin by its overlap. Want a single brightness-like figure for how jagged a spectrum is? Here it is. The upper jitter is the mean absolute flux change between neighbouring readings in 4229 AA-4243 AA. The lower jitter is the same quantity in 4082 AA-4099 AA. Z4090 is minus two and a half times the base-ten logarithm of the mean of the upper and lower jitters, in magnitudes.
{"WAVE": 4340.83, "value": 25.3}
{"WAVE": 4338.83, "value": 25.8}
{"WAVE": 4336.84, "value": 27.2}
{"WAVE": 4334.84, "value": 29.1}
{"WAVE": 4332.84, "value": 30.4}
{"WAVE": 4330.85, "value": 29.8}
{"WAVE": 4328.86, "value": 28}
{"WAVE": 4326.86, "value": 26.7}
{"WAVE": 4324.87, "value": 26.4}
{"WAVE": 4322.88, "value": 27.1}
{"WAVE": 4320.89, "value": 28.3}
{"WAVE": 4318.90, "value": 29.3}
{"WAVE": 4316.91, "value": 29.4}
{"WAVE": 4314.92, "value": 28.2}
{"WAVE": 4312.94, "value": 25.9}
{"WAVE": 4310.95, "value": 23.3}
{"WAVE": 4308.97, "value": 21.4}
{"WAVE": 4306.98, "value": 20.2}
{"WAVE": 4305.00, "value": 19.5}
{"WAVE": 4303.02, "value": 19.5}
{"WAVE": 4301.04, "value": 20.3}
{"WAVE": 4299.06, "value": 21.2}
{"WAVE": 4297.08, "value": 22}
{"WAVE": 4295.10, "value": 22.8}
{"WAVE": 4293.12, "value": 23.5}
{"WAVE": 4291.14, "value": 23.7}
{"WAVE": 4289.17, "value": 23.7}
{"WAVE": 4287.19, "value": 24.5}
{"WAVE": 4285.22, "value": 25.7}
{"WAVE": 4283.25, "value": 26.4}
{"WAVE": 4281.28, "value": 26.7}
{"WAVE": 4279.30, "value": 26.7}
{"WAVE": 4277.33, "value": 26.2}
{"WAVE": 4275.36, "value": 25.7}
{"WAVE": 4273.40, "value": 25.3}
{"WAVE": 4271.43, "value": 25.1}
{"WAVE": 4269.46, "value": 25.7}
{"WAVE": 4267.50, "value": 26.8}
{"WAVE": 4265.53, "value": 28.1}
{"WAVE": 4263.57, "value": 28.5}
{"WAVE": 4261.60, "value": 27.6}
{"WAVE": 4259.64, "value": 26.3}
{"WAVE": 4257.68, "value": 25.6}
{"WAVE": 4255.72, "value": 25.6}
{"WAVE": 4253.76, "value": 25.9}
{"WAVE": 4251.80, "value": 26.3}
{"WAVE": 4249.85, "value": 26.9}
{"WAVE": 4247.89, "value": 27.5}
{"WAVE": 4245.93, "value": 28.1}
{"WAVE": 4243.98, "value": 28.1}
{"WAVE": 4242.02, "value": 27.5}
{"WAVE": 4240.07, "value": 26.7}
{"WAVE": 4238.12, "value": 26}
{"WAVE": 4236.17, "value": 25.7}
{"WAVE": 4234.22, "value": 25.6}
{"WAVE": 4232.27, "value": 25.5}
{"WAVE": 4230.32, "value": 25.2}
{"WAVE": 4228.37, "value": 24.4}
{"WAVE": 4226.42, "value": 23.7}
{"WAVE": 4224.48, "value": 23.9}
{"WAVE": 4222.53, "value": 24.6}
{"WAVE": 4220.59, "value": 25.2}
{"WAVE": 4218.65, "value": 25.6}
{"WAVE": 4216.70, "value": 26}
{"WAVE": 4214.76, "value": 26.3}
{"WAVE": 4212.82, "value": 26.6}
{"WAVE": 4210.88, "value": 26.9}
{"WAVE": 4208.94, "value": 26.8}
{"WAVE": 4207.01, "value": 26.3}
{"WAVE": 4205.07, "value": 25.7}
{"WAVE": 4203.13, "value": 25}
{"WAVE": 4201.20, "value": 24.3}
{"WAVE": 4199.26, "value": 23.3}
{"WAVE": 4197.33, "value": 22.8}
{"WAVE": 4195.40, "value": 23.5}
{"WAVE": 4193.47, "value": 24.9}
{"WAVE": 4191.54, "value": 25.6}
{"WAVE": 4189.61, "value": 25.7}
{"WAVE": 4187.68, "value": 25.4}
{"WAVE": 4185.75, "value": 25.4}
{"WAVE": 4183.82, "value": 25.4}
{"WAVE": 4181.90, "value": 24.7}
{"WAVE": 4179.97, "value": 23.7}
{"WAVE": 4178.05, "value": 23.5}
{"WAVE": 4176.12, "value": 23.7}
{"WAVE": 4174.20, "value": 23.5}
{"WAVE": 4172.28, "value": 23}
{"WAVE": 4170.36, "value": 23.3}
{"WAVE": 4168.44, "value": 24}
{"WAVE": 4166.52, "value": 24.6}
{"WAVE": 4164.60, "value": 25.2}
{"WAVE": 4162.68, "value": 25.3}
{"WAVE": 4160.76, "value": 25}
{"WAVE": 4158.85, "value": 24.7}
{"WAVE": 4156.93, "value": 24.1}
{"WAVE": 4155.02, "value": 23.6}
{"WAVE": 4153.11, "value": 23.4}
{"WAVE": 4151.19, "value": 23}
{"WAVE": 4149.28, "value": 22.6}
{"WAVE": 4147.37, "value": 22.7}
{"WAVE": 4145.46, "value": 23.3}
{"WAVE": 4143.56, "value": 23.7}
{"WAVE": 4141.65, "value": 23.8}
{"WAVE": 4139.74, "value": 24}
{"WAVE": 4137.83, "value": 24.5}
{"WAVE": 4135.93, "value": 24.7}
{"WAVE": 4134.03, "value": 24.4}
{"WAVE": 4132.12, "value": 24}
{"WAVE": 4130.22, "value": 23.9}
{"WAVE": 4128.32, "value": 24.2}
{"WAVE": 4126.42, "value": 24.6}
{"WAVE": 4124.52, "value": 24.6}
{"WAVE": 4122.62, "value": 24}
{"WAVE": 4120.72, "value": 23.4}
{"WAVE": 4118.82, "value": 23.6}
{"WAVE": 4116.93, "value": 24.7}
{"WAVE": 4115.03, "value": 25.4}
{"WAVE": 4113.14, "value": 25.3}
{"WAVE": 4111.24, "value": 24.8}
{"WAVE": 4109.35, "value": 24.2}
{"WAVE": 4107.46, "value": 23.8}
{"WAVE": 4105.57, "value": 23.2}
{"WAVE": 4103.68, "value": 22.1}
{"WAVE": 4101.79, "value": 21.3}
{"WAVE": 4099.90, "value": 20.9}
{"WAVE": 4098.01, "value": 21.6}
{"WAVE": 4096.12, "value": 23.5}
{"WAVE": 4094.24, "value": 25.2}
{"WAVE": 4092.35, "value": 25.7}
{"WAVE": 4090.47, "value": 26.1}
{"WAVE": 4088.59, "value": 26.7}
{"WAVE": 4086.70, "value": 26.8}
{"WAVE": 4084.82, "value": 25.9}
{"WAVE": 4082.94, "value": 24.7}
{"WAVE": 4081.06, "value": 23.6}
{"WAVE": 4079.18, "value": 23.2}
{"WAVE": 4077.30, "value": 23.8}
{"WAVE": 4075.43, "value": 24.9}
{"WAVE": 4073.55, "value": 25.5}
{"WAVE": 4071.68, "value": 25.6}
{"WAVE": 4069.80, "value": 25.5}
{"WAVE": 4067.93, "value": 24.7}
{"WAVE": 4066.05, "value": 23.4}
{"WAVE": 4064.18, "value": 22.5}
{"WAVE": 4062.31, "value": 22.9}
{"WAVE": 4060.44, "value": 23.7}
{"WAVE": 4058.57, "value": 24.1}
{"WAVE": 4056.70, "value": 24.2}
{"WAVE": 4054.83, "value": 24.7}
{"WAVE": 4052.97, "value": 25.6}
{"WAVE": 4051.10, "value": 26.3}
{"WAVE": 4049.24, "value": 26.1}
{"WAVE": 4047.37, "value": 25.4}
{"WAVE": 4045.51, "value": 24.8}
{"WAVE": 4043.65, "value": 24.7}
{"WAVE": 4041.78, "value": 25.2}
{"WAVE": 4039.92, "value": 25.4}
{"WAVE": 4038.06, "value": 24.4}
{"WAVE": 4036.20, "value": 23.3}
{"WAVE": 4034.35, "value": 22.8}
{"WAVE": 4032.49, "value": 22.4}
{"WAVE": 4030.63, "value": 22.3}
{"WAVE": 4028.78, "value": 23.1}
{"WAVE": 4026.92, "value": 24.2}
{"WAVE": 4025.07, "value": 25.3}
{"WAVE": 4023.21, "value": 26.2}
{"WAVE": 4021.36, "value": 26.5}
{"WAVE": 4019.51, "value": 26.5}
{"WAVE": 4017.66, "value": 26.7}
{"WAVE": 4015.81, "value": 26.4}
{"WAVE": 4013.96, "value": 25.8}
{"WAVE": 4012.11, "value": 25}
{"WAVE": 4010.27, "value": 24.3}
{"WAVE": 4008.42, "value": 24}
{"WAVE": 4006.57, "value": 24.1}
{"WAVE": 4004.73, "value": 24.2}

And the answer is 0.5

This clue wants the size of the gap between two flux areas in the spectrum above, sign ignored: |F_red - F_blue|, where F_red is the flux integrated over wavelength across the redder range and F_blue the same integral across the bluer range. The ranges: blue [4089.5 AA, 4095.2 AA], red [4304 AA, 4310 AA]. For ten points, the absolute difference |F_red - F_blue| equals 24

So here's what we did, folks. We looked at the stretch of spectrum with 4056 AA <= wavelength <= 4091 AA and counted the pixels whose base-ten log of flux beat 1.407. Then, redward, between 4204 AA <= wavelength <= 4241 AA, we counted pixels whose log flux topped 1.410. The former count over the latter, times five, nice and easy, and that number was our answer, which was 3.1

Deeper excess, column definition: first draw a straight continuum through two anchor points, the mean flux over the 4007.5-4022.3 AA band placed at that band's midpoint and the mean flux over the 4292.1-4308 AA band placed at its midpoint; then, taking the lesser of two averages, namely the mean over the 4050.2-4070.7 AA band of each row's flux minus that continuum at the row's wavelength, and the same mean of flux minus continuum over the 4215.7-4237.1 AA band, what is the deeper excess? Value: -0.6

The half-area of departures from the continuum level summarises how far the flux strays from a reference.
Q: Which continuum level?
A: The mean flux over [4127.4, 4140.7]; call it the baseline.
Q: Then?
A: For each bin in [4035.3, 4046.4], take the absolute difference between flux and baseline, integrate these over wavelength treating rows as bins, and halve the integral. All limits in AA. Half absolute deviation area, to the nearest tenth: 3.9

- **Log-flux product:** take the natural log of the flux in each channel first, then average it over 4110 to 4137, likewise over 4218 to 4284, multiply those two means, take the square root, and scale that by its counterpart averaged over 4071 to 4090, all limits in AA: 10.40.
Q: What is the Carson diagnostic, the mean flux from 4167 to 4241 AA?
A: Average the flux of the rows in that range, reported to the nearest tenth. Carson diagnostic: 24.9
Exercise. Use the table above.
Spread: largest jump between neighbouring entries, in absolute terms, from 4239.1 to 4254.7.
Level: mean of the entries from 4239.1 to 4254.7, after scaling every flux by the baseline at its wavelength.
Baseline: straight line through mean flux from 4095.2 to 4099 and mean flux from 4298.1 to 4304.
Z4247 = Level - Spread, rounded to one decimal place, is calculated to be 0.5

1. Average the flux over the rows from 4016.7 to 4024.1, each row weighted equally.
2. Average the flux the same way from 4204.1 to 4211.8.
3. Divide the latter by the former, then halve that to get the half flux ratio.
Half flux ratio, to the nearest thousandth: 0.499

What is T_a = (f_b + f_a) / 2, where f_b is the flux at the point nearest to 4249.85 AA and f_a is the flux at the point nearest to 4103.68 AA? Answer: 24.5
